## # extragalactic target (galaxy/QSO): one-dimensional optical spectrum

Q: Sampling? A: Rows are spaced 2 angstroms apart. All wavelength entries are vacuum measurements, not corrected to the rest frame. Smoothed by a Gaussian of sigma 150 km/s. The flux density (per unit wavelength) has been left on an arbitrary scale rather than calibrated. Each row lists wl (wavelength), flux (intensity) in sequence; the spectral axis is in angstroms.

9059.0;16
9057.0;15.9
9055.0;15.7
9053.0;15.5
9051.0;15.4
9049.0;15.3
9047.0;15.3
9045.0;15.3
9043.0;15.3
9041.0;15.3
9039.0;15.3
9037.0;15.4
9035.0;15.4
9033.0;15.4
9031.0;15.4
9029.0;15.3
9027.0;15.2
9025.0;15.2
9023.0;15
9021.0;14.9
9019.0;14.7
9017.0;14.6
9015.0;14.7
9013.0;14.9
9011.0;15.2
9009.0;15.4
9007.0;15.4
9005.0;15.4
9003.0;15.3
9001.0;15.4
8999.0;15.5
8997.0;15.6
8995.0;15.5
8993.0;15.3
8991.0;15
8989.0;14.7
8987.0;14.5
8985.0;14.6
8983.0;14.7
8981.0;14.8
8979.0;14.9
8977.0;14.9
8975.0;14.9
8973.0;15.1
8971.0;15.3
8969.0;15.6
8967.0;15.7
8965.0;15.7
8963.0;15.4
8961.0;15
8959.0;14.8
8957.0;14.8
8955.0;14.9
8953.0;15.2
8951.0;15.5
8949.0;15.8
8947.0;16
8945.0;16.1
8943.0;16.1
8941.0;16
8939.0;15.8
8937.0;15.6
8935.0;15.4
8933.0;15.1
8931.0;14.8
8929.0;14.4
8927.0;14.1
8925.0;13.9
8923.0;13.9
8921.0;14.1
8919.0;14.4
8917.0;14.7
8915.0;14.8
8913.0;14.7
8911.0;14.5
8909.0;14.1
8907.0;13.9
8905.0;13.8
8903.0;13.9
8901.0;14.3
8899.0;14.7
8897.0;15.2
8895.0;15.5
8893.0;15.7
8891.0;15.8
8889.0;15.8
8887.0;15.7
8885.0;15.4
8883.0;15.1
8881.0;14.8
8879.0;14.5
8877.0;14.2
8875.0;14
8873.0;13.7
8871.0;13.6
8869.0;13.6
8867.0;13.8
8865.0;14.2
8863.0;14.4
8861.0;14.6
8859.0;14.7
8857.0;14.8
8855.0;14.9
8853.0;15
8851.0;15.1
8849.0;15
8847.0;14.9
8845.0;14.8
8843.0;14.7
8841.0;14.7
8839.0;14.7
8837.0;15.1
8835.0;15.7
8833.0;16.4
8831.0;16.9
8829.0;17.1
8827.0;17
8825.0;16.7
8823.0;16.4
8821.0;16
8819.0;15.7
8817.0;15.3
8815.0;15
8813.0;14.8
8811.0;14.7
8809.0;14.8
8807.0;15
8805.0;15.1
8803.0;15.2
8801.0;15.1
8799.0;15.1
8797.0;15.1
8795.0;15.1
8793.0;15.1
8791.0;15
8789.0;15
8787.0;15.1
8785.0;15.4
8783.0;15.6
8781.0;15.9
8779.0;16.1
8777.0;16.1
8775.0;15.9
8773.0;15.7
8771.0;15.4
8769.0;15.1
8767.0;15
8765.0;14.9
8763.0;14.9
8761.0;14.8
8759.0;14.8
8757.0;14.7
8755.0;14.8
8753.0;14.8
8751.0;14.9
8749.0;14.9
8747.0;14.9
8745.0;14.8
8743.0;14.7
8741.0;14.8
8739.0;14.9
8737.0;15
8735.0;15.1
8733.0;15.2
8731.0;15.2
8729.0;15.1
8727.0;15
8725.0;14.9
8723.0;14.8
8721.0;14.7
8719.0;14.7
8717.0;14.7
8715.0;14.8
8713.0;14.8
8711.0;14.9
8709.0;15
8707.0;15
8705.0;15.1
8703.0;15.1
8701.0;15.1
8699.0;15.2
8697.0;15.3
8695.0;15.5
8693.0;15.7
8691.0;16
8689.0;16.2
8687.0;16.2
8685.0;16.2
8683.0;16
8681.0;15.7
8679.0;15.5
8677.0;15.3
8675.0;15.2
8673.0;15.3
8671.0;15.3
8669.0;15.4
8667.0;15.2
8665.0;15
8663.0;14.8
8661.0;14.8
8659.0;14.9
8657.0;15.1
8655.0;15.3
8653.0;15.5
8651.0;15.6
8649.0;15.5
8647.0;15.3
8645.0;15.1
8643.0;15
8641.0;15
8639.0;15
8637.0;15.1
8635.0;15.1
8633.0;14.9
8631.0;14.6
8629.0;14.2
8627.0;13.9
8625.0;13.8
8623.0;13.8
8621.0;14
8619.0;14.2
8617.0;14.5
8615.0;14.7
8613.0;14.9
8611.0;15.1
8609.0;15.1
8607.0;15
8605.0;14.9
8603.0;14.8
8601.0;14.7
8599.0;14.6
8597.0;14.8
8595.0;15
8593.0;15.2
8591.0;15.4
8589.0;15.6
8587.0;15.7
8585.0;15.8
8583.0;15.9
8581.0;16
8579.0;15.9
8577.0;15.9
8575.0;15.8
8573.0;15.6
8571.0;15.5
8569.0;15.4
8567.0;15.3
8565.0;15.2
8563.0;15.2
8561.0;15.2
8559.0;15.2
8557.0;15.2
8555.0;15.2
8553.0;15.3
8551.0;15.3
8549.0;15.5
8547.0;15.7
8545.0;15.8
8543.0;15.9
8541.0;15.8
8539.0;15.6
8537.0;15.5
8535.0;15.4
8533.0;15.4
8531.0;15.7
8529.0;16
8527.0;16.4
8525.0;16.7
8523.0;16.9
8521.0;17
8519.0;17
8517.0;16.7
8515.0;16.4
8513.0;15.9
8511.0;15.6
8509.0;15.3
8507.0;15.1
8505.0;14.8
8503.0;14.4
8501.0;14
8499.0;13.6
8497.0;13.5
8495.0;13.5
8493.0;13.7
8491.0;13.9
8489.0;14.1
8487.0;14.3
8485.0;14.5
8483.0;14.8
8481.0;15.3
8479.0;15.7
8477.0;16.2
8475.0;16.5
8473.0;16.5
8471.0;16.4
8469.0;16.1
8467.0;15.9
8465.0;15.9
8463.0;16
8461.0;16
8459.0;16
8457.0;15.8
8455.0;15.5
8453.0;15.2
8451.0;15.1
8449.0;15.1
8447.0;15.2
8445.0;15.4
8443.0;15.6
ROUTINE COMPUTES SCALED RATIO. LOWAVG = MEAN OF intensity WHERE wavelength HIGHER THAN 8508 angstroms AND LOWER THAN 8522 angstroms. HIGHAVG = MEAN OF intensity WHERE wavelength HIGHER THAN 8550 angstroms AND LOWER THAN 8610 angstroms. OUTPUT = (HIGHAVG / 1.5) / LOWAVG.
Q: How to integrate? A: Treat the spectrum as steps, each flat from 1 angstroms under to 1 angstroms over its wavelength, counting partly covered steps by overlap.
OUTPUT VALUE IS 0.63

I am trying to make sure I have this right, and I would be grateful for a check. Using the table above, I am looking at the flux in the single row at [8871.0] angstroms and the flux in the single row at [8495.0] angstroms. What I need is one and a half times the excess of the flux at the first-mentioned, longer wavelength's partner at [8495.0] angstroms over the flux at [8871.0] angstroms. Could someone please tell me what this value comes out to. -0.15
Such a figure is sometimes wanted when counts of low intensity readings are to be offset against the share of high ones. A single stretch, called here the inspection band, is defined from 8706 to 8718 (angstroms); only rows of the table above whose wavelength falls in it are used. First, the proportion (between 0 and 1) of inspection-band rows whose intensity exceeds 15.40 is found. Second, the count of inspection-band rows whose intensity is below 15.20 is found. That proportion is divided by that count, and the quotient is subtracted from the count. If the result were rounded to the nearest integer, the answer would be 6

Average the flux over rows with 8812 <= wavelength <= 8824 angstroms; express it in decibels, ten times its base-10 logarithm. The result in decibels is 11.91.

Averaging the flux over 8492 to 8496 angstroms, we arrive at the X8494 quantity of 13.6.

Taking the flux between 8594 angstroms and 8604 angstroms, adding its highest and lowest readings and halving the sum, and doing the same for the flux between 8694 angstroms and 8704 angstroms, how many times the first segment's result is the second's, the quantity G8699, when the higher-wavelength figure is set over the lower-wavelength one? 1.03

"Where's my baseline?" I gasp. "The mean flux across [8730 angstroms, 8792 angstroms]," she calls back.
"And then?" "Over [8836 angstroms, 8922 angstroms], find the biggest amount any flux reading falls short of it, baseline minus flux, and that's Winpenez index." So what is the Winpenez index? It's 1.54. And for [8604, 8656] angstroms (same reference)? 1.34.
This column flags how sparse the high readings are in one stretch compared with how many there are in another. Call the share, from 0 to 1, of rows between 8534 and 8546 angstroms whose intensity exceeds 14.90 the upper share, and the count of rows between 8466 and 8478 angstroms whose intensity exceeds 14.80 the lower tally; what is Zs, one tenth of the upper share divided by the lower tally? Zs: 0.017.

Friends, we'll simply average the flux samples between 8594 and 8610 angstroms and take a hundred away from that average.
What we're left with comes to -85.1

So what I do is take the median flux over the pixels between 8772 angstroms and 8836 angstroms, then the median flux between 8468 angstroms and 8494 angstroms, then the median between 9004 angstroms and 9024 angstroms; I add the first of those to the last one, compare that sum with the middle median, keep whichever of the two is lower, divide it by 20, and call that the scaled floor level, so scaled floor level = 0.765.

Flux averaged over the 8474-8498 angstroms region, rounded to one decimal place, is 14.7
